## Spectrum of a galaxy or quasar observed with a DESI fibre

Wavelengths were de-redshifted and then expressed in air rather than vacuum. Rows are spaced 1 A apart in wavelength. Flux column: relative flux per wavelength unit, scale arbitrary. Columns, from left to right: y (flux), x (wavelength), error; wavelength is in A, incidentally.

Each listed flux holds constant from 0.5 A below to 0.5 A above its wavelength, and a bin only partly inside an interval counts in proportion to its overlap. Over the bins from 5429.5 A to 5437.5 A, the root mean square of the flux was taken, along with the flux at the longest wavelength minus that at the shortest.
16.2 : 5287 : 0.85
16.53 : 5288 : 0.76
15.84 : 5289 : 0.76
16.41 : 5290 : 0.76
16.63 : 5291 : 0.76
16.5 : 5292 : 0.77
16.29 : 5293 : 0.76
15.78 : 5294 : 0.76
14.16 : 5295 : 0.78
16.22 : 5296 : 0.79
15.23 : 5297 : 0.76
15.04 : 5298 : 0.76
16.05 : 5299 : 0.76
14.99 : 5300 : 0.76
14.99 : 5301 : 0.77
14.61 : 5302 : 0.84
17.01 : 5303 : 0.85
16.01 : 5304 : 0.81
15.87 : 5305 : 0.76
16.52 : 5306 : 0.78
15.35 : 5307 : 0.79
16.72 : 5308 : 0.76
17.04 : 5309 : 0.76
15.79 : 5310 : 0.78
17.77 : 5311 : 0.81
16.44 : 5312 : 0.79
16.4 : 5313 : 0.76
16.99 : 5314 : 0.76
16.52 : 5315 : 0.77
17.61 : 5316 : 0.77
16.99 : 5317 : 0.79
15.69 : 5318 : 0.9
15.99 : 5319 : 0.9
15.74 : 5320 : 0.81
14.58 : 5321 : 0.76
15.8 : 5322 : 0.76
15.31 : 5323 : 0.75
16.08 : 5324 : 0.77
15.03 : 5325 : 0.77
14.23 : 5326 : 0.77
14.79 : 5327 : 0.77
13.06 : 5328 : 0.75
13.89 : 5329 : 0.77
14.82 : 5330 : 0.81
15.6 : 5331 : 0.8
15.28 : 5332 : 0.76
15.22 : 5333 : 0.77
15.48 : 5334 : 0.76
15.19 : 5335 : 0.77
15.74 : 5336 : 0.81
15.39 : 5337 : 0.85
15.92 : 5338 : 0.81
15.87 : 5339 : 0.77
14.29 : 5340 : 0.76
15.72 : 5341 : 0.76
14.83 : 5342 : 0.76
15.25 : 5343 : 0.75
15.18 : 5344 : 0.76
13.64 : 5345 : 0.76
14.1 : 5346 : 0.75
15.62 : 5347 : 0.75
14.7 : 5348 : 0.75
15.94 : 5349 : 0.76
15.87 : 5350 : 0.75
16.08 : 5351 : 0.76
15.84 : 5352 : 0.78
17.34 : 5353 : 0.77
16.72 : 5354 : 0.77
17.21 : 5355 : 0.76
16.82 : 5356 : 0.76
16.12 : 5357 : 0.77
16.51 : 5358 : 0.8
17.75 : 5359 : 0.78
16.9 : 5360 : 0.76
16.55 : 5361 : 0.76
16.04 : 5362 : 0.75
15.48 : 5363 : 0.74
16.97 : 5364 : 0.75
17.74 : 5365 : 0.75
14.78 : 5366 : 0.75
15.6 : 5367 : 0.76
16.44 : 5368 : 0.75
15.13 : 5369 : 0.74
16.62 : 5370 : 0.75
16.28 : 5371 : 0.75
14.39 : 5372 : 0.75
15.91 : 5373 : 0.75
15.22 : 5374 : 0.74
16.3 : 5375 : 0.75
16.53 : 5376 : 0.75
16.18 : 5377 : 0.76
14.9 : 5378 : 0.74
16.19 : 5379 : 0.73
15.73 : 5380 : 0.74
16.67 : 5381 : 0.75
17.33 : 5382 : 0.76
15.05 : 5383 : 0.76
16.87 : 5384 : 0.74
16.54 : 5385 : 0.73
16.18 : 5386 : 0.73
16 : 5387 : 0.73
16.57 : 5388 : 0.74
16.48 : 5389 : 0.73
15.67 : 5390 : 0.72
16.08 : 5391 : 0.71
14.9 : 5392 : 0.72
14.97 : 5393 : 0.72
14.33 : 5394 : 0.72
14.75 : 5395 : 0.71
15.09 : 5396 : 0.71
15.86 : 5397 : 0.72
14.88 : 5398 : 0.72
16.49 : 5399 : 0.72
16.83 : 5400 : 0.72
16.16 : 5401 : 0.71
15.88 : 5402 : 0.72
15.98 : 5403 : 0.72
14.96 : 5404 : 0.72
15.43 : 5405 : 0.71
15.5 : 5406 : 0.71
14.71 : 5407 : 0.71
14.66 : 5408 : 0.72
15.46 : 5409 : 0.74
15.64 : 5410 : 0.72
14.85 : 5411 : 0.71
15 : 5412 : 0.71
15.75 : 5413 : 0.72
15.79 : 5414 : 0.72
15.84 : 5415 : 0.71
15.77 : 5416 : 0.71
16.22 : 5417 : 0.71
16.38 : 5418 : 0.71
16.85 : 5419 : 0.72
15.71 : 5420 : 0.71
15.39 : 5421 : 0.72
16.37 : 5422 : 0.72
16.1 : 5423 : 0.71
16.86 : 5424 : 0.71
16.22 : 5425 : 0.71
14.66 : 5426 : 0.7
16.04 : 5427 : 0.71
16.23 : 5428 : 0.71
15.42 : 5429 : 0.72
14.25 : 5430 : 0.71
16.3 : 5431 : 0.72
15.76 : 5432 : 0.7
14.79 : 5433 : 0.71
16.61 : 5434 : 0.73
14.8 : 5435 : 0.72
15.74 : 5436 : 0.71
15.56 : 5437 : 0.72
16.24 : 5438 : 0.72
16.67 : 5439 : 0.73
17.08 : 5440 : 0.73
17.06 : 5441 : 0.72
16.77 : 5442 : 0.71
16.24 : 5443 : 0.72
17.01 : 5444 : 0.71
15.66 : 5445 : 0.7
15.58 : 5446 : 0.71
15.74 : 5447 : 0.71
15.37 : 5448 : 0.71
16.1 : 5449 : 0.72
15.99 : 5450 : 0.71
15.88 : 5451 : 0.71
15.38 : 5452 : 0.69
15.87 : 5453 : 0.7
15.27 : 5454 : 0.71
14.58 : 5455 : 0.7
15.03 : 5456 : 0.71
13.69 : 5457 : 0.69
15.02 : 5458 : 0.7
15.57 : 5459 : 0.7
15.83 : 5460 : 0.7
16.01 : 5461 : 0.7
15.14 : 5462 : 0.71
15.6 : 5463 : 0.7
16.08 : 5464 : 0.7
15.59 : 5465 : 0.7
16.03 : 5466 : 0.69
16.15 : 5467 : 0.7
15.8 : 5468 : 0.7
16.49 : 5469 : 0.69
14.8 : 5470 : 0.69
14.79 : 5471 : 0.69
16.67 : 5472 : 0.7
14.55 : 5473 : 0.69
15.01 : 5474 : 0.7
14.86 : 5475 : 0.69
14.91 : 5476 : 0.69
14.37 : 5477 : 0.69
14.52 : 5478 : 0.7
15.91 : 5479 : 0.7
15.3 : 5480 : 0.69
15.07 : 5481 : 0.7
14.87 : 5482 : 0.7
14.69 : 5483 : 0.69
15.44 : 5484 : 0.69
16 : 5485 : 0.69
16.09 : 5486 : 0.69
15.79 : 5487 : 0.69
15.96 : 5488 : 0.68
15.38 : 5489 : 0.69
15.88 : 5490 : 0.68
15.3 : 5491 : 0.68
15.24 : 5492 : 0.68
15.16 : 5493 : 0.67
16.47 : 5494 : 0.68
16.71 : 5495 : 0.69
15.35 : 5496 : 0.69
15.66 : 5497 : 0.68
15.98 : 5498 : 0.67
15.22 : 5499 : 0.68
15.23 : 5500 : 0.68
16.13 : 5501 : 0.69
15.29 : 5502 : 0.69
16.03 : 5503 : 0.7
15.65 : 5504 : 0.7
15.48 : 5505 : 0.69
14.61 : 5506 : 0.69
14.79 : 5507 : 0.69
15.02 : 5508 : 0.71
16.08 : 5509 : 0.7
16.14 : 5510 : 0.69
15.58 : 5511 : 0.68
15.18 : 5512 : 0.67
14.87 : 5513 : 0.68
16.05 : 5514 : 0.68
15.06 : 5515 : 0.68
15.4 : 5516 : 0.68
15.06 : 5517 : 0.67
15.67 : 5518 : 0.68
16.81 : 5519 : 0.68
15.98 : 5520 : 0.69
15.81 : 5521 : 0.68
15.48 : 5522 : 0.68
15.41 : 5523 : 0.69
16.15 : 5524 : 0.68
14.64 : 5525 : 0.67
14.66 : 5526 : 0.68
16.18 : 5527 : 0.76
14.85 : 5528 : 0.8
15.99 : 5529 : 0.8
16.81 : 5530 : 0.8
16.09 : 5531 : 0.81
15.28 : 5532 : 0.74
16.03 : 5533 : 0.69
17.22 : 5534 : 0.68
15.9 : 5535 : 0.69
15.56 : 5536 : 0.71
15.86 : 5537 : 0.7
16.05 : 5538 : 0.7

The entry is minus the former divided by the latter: -12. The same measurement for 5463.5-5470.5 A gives 12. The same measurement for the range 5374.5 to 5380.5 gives 28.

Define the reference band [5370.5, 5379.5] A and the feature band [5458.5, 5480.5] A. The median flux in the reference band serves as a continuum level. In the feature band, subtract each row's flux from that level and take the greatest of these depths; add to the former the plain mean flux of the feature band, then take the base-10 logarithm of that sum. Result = 1.237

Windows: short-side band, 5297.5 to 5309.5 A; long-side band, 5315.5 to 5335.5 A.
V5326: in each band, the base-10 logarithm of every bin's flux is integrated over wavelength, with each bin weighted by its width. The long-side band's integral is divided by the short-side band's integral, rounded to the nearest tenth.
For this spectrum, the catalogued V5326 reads 1.6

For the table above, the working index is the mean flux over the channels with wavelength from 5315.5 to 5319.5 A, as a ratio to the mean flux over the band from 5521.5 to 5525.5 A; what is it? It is 1.07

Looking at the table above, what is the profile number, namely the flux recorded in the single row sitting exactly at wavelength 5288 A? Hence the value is 16.53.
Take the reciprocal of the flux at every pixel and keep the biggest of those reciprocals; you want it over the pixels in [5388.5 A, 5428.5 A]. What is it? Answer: 0.0698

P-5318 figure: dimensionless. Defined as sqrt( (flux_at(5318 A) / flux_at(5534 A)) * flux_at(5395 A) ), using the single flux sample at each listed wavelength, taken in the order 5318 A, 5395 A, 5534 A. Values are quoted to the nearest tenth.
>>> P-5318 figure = 3.7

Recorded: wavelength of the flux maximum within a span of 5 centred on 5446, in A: 5444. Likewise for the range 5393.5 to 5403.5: 5400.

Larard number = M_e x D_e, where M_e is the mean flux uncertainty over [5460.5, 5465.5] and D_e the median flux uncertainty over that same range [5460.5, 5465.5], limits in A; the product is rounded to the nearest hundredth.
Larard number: 0.49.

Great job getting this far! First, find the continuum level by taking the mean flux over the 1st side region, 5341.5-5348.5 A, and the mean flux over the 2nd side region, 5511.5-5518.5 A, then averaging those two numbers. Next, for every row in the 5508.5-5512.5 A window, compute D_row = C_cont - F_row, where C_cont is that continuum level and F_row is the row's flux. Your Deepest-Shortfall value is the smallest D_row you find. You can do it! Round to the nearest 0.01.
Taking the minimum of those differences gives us -1.10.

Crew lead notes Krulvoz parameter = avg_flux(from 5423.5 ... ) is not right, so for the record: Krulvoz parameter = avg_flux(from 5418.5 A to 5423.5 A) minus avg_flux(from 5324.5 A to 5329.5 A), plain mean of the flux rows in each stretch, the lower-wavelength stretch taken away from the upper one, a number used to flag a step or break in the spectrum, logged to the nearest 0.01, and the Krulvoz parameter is 1.88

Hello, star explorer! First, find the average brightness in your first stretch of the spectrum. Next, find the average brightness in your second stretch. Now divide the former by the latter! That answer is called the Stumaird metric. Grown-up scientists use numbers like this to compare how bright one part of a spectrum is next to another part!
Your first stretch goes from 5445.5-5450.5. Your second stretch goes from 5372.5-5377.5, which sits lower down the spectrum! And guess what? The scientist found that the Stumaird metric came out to 0.98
